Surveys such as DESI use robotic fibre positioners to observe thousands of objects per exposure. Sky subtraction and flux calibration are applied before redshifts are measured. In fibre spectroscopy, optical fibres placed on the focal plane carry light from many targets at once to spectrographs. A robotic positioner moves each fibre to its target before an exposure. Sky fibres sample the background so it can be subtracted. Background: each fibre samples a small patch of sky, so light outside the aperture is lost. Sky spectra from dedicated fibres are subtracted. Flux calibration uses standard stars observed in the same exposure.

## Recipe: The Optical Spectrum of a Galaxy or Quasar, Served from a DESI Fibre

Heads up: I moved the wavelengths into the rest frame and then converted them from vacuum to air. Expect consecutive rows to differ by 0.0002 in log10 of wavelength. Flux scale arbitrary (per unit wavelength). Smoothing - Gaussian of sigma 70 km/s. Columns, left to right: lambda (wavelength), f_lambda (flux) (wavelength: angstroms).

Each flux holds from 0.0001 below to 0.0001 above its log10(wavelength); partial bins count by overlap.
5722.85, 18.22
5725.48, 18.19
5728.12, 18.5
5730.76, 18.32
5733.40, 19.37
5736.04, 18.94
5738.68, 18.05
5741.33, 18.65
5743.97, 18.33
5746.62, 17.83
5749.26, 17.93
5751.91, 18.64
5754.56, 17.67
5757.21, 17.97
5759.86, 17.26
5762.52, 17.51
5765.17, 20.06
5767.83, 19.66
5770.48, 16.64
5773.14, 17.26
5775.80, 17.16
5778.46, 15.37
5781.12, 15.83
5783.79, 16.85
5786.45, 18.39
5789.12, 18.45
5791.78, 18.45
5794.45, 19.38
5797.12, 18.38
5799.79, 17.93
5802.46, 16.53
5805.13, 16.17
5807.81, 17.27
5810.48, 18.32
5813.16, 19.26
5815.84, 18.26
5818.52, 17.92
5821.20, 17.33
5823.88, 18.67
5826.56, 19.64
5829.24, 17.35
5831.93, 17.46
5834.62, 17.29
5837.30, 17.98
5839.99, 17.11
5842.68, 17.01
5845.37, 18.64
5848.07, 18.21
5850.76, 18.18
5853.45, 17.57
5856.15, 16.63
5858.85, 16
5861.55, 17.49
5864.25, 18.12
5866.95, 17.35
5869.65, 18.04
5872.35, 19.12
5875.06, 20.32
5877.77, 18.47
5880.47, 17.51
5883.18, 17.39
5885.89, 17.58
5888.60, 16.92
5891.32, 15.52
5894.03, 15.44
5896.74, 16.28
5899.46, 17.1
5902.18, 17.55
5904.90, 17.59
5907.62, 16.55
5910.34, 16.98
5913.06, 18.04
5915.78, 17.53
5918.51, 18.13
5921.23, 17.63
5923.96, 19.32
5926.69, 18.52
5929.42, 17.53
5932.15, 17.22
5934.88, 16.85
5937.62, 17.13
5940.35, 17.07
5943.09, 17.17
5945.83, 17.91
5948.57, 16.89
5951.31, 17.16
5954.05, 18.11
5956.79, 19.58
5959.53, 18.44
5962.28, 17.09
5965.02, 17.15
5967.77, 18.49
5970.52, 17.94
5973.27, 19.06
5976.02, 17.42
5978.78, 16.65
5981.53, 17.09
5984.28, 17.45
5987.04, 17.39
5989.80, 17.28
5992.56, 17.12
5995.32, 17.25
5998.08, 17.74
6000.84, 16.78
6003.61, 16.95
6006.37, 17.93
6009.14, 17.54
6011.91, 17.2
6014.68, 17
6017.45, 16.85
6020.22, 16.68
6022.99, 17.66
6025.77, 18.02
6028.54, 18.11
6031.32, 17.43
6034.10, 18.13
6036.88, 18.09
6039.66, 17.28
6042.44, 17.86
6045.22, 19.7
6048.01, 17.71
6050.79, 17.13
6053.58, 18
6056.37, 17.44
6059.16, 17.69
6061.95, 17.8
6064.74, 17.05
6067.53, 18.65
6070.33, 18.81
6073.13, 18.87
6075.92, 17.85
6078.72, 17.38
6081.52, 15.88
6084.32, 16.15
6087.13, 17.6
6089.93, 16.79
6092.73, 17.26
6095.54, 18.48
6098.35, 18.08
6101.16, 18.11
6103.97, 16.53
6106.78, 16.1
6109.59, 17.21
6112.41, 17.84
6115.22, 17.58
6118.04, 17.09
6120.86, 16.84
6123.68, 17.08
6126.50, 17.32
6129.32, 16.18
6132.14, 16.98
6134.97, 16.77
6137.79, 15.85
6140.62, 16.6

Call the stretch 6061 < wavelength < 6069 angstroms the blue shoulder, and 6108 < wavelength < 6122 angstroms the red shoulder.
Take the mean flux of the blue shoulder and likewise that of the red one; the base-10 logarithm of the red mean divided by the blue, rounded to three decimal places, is -0.013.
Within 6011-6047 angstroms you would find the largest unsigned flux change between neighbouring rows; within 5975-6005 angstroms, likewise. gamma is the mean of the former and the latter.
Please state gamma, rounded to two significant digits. 1.4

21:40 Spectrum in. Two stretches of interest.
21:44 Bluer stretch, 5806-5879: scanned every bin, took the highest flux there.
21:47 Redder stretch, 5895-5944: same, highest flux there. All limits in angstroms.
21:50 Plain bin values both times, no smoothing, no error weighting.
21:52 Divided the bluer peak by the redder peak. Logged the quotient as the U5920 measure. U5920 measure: 1.05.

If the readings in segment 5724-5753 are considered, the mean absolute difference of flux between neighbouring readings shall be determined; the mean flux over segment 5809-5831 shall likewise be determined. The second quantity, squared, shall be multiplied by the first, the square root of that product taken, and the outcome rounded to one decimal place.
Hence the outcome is 13.1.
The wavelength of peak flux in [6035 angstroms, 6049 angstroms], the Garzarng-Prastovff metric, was 6045.22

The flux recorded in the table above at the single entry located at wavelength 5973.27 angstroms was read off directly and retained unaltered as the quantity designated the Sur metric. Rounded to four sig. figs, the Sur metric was 19.06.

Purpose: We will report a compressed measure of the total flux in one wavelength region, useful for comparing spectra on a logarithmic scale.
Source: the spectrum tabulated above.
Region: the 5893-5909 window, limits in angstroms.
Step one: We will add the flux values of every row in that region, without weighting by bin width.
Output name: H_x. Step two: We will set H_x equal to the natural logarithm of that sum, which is 4.61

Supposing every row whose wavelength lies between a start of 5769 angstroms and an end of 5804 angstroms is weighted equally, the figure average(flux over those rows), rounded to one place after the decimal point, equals 17.4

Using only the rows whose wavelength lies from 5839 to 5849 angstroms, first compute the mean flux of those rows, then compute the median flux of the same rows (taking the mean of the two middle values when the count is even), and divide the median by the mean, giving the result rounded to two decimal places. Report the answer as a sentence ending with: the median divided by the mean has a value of 1.00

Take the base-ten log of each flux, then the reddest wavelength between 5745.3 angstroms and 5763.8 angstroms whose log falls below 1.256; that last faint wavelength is 5762.52 angstroms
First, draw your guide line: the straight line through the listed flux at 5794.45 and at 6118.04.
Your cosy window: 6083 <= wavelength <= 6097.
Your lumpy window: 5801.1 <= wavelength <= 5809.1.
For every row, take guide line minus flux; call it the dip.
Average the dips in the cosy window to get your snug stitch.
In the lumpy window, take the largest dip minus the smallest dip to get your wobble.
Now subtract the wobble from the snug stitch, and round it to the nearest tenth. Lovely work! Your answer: -1.1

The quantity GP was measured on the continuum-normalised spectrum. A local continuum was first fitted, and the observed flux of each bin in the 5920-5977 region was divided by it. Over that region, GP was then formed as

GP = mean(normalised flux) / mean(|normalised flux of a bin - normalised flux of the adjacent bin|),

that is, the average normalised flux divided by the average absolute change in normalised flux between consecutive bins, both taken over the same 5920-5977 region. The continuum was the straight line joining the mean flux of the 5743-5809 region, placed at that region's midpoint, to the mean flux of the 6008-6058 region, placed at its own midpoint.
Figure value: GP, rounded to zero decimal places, 22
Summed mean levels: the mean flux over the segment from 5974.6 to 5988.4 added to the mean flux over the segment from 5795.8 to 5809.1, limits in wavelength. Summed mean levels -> 34.5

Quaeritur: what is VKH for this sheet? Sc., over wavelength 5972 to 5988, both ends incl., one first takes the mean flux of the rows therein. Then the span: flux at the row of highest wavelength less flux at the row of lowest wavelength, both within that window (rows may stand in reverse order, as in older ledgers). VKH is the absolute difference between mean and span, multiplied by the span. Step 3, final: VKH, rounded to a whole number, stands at -32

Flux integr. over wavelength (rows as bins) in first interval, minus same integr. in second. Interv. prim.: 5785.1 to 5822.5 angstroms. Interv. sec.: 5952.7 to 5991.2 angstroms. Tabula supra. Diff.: -12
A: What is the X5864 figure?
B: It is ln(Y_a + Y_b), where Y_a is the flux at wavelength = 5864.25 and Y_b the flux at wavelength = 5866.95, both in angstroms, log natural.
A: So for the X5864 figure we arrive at 3.57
